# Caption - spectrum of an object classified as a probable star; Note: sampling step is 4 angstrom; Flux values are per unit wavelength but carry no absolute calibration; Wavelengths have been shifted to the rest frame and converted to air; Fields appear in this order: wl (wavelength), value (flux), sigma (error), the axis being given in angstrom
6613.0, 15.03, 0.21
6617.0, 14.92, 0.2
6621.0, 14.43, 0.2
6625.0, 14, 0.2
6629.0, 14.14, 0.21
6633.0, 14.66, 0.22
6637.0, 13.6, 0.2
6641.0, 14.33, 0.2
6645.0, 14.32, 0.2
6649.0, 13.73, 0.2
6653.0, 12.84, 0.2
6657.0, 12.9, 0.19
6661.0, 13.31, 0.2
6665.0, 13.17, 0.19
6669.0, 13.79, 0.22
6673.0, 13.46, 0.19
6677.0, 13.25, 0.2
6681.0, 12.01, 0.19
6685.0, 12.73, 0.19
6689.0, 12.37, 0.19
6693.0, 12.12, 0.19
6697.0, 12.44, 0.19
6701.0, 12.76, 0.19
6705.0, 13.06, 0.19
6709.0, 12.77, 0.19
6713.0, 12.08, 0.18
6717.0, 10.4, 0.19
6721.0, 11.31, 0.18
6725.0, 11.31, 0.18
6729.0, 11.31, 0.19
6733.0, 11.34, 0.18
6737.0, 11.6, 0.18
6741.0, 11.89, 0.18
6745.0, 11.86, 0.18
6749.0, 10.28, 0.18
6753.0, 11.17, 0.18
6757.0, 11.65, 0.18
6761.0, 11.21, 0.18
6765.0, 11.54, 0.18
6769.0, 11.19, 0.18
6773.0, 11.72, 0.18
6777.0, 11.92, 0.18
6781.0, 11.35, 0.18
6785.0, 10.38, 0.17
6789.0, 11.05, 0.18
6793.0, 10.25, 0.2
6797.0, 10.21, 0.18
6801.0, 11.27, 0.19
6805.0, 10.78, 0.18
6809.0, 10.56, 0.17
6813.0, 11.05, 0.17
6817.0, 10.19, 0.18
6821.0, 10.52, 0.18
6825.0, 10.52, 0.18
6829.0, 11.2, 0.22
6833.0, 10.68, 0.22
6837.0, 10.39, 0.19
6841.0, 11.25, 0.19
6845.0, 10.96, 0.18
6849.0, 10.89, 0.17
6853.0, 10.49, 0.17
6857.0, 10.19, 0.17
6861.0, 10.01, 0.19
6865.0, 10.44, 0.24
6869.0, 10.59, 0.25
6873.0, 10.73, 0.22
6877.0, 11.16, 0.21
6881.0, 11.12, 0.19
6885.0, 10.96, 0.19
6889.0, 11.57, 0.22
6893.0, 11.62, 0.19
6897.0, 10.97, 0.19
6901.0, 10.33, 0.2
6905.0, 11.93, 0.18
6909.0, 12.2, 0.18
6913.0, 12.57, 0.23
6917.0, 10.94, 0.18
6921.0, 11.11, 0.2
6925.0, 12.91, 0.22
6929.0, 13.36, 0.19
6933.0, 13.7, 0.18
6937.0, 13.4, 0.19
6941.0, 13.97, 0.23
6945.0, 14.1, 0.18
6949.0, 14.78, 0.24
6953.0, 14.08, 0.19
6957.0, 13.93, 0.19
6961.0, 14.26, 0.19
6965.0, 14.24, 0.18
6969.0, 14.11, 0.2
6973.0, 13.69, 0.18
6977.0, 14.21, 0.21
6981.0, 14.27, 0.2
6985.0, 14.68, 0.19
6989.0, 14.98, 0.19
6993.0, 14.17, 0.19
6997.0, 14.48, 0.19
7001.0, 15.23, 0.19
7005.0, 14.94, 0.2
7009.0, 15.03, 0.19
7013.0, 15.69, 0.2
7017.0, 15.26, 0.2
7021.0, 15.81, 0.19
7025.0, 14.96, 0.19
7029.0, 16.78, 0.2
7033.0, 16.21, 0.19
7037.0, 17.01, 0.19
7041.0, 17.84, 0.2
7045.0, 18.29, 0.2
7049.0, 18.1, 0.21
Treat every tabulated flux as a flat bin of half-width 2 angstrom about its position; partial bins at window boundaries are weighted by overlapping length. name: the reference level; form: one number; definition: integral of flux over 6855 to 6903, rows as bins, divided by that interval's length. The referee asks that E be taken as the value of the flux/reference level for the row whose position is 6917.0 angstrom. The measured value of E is 1.01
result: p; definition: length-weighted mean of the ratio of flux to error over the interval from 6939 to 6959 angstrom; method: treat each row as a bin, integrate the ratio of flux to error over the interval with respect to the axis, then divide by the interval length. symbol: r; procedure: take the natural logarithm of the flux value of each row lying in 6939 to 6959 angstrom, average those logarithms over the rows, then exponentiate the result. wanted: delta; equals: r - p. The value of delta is -55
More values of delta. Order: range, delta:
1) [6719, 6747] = -52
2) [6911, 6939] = -51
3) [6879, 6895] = -46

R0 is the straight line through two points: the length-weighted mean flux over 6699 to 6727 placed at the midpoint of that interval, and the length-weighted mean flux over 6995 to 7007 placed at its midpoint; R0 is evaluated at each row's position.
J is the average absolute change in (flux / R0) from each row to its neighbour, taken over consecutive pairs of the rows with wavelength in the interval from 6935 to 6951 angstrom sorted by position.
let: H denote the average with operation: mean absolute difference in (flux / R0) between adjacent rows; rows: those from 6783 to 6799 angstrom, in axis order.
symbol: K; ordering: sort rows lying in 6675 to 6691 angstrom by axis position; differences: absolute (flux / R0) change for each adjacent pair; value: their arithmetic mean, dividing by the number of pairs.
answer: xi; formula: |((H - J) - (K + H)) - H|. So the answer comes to 0.14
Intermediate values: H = 0.040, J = 0.029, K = 0.068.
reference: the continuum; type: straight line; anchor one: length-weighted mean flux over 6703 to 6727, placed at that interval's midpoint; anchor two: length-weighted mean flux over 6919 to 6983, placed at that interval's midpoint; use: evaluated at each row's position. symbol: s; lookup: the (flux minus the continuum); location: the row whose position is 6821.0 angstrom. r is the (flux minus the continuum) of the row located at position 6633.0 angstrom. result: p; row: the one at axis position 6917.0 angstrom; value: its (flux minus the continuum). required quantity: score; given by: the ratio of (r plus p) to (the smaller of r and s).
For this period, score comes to -0.4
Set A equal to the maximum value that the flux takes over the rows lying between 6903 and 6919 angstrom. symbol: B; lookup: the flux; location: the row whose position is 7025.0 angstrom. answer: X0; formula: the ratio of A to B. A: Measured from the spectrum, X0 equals 0.84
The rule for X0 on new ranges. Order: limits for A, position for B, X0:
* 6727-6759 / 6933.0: 0.87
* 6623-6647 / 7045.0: 0.80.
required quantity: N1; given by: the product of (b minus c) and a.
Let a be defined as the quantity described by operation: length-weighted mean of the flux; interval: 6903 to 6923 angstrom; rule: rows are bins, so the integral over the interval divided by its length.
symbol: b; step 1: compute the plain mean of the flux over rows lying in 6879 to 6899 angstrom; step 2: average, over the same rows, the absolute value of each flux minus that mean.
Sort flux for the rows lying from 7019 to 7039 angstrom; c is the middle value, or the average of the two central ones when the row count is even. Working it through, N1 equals -187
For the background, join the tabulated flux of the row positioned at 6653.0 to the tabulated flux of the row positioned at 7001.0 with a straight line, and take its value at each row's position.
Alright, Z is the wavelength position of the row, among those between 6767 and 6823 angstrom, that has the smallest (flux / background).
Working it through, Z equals 6817.0 angstrom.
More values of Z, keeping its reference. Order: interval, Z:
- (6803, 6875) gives 6861.0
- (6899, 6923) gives 6901.0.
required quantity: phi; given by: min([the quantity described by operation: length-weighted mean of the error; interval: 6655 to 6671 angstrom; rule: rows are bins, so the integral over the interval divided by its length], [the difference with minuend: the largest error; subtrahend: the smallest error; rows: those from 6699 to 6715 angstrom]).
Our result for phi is 0.010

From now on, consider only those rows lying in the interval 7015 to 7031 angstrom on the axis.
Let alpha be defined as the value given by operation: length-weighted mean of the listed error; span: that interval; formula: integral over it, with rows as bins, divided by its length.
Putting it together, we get 0.195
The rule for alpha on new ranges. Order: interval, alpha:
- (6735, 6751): 0.180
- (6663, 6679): 0.200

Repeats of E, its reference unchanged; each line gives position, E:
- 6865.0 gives 0.97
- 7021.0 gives 1.46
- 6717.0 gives 0.96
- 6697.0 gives 1.15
